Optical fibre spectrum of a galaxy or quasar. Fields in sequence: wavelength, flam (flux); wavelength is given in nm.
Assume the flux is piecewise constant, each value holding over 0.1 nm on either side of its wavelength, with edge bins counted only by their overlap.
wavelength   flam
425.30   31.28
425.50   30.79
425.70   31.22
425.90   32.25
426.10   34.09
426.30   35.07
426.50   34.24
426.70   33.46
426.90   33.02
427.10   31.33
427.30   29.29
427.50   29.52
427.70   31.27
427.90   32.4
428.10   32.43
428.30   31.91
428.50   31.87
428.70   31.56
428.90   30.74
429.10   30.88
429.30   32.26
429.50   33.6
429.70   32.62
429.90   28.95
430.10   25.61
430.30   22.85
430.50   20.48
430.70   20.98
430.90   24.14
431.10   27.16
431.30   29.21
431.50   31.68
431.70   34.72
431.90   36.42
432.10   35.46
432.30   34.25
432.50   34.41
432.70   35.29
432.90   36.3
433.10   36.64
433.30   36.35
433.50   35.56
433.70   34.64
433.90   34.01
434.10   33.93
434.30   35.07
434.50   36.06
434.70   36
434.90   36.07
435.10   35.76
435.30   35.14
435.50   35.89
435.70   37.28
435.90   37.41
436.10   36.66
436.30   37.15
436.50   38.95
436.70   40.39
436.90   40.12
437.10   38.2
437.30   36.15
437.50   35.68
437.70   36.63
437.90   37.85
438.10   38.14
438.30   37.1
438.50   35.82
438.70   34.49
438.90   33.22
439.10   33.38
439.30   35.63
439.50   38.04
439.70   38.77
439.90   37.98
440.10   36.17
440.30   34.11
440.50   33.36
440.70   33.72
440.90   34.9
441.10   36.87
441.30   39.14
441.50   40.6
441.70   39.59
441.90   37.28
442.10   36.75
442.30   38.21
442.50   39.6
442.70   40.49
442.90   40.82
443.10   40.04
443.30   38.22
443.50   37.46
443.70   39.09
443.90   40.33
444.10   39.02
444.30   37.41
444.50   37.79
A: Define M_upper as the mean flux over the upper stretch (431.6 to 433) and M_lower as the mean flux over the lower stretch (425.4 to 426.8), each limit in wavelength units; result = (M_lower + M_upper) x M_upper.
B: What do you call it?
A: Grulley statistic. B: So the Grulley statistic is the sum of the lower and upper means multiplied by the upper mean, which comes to 2408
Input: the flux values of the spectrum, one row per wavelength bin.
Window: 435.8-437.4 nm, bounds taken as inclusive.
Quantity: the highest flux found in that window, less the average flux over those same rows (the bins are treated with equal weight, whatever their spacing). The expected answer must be 2.3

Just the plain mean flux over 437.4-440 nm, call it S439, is 36.4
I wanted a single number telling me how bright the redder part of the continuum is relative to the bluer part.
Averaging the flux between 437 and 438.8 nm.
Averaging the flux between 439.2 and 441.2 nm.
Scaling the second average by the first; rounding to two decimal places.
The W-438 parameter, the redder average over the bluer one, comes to 0.98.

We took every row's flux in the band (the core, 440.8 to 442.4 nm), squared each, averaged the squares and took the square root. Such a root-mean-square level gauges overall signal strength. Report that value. 38.0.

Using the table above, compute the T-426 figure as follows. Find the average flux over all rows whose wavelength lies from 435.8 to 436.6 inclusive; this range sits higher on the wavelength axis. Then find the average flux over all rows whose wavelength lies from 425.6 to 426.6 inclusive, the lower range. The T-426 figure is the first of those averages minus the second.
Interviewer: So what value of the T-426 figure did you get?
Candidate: 4.2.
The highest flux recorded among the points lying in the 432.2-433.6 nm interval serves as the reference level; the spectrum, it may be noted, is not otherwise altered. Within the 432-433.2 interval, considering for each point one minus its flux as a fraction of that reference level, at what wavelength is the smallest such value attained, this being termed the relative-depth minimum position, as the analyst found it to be 433.10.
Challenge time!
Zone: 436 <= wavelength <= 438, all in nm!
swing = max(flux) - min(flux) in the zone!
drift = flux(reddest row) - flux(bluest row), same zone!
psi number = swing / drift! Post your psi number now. 3.96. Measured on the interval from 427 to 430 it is -1.95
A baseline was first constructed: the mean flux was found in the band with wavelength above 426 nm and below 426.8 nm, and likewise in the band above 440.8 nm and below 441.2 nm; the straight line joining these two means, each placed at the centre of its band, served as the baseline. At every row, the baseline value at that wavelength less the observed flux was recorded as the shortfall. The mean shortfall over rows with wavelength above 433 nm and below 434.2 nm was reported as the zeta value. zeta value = -0.1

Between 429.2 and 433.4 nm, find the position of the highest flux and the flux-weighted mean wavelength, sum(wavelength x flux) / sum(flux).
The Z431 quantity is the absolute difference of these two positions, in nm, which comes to 1.68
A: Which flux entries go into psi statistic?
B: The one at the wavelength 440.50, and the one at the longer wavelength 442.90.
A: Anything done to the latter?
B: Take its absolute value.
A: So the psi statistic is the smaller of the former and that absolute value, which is 33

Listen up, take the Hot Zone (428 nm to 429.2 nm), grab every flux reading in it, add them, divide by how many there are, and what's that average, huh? 31.6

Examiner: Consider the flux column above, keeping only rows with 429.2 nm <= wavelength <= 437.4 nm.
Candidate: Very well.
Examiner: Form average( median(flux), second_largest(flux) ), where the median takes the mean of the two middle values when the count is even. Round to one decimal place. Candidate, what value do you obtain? 37.7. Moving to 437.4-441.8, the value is 38.0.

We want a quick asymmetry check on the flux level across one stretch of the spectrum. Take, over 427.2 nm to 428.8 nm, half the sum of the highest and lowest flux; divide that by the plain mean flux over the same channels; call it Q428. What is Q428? 0.99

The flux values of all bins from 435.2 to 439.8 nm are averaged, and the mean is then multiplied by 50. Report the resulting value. 1844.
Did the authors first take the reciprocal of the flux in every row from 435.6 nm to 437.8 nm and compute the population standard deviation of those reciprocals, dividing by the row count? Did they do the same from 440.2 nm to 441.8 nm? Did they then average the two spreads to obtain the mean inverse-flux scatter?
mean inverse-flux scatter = 0.0015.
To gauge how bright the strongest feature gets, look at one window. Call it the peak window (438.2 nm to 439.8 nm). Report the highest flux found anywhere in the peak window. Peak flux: 38.77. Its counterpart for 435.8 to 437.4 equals 40.39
